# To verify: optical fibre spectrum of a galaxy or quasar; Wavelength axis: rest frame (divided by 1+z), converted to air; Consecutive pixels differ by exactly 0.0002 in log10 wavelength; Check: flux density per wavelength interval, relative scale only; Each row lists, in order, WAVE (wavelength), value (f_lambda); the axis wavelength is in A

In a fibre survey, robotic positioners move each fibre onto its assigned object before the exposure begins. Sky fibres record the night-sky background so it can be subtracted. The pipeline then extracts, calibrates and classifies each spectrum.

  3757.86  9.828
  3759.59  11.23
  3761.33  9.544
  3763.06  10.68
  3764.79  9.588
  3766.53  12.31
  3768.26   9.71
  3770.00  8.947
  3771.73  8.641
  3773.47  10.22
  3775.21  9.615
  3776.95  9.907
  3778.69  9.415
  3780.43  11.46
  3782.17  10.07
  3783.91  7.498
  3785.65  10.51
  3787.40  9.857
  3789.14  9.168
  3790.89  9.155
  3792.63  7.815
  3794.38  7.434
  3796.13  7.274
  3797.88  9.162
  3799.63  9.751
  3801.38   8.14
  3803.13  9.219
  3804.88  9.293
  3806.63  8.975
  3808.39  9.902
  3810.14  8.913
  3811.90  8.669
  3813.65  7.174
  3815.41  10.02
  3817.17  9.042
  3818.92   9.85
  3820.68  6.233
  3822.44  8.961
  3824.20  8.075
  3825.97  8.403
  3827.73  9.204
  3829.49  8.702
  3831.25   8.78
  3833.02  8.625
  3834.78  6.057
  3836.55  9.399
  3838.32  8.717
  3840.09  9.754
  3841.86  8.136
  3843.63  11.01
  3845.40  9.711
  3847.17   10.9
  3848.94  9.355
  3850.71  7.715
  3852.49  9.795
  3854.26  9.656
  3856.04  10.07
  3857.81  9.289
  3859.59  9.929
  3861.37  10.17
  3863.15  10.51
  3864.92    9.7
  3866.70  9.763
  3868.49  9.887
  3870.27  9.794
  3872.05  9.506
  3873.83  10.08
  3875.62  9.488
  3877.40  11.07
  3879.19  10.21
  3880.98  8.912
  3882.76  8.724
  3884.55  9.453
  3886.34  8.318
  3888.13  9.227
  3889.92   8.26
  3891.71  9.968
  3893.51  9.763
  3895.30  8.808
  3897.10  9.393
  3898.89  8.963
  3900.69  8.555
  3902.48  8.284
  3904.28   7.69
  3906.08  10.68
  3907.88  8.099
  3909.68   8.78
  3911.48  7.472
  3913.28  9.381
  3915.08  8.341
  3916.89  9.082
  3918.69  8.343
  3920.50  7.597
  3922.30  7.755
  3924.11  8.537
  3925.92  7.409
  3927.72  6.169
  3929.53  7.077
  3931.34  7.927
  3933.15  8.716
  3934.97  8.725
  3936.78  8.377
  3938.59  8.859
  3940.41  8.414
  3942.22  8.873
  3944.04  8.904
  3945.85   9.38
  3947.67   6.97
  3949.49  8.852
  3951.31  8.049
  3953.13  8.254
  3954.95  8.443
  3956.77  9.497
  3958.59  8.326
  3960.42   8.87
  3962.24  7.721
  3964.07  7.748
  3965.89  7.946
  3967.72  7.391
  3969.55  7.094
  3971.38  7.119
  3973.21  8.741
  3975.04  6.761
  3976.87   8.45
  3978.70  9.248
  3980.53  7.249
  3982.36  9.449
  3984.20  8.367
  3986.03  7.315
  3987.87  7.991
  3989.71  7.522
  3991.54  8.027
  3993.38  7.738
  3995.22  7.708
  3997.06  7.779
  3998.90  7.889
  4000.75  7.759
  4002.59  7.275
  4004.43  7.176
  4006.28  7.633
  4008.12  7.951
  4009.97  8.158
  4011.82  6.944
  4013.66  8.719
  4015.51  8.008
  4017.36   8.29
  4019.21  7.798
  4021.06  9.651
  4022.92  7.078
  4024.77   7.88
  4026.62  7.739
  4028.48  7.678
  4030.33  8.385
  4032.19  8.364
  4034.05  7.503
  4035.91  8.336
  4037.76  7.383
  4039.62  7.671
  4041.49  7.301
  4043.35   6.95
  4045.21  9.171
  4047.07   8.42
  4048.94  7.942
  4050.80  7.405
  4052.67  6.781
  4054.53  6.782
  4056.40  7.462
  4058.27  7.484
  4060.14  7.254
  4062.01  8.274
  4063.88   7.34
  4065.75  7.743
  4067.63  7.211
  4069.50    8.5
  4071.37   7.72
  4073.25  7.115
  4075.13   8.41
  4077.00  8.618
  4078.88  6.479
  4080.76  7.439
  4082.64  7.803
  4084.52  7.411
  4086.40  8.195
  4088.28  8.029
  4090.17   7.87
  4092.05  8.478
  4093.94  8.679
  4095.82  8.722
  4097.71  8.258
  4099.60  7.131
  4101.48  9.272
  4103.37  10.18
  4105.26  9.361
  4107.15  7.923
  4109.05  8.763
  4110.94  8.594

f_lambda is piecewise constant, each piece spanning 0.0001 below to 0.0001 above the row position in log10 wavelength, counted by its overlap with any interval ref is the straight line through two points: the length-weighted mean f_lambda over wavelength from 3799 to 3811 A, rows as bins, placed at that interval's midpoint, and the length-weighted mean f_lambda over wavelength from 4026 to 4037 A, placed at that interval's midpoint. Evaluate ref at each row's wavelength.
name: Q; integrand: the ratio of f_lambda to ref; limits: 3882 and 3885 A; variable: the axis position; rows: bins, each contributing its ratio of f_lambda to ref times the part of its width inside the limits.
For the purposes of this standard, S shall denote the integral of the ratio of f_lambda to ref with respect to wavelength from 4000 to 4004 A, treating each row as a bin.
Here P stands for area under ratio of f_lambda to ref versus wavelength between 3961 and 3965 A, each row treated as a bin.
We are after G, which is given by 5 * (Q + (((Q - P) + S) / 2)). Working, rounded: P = 3.8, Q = 3.1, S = 3.67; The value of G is 23.0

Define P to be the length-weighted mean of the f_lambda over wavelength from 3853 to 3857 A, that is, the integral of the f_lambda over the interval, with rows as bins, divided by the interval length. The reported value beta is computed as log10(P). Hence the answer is 0.994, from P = 9.86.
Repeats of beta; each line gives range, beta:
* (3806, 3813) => 0.957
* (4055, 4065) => 0.877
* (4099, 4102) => 0.914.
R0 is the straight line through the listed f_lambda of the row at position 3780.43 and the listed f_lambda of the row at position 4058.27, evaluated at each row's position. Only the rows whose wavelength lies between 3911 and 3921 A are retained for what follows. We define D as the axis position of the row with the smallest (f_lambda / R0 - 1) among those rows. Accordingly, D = 3911.48 A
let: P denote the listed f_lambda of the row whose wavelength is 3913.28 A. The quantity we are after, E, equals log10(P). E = 0.97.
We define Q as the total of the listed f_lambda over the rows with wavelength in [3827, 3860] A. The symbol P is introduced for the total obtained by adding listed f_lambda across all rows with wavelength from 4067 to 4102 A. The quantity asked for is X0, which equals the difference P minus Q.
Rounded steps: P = 151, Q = 175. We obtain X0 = -23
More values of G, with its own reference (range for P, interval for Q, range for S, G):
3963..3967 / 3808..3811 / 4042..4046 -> 23.7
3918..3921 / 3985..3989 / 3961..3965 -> 30.4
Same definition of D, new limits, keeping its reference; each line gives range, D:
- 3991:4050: 4011.82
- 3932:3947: 3936.78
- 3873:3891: 3889.92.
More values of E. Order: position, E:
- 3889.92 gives 0.92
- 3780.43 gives 1.06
